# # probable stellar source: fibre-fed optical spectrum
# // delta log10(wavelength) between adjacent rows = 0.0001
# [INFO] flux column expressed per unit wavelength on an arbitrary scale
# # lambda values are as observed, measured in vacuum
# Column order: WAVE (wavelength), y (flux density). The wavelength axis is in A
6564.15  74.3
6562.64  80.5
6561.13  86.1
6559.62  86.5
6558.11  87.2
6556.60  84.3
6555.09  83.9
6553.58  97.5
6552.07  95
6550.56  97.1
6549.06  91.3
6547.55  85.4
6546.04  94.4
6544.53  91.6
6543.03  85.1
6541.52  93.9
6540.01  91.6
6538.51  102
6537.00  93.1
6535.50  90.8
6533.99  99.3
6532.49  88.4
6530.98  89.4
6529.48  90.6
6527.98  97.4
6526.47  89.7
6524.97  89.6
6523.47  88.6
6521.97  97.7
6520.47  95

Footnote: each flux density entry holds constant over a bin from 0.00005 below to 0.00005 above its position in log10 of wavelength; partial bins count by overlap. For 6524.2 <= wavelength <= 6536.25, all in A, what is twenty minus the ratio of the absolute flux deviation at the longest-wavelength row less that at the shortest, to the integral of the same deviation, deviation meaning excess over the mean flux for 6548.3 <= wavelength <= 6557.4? 20.0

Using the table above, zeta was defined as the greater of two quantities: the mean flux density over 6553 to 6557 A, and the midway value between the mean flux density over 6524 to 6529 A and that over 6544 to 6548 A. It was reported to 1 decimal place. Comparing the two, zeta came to 91.3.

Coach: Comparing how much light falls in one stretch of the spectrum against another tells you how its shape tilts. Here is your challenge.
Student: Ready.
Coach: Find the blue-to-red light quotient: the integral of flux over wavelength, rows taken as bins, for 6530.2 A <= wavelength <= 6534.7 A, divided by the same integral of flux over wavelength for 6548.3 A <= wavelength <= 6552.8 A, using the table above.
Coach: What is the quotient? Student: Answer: 0.98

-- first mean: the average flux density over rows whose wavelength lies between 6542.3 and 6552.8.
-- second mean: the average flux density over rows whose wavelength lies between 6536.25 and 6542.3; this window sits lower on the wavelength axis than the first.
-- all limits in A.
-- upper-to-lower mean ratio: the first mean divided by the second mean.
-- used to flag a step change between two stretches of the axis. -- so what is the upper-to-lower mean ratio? 0.96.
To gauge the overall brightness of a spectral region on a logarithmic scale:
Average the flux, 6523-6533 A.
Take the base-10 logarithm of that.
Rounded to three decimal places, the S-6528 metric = 1.957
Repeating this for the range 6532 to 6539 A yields 1.976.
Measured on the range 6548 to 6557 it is 1.962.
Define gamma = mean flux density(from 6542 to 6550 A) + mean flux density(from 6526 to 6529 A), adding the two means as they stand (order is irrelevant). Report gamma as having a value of 183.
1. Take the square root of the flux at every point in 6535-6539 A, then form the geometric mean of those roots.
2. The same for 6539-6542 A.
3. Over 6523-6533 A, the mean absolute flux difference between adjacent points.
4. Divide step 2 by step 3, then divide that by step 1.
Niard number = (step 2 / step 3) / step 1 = 0.333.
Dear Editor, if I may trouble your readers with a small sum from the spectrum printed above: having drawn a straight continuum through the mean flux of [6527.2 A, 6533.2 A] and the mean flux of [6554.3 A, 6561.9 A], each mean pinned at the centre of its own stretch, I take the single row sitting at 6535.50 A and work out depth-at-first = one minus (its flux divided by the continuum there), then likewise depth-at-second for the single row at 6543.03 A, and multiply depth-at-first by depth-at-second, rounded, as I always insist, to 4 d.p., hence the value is -0.0002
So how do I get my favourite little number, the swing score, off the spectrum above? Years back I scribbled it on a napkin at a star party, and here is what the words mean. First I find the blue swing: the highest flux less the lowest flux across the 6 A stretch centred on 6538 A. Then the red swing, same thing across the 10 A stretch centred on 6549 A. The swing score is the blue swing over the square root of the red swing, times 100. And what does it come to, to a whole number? 322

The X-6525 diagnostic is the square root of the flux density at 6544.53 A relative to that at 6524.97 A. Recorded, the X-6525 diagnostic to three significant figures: 1.01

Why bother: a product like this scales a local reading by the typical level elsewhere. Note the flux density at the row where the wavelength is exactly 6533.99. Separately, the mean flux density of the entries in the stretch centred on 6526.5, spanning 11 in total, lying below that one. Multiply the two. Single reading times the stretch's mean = 9121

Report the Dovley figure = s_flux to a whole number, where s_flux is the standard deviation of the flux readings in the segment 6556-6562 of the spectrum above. 1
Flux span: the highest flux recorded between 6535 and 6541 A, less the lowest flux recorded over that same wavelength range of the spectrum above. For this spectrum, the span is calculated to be 11.2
